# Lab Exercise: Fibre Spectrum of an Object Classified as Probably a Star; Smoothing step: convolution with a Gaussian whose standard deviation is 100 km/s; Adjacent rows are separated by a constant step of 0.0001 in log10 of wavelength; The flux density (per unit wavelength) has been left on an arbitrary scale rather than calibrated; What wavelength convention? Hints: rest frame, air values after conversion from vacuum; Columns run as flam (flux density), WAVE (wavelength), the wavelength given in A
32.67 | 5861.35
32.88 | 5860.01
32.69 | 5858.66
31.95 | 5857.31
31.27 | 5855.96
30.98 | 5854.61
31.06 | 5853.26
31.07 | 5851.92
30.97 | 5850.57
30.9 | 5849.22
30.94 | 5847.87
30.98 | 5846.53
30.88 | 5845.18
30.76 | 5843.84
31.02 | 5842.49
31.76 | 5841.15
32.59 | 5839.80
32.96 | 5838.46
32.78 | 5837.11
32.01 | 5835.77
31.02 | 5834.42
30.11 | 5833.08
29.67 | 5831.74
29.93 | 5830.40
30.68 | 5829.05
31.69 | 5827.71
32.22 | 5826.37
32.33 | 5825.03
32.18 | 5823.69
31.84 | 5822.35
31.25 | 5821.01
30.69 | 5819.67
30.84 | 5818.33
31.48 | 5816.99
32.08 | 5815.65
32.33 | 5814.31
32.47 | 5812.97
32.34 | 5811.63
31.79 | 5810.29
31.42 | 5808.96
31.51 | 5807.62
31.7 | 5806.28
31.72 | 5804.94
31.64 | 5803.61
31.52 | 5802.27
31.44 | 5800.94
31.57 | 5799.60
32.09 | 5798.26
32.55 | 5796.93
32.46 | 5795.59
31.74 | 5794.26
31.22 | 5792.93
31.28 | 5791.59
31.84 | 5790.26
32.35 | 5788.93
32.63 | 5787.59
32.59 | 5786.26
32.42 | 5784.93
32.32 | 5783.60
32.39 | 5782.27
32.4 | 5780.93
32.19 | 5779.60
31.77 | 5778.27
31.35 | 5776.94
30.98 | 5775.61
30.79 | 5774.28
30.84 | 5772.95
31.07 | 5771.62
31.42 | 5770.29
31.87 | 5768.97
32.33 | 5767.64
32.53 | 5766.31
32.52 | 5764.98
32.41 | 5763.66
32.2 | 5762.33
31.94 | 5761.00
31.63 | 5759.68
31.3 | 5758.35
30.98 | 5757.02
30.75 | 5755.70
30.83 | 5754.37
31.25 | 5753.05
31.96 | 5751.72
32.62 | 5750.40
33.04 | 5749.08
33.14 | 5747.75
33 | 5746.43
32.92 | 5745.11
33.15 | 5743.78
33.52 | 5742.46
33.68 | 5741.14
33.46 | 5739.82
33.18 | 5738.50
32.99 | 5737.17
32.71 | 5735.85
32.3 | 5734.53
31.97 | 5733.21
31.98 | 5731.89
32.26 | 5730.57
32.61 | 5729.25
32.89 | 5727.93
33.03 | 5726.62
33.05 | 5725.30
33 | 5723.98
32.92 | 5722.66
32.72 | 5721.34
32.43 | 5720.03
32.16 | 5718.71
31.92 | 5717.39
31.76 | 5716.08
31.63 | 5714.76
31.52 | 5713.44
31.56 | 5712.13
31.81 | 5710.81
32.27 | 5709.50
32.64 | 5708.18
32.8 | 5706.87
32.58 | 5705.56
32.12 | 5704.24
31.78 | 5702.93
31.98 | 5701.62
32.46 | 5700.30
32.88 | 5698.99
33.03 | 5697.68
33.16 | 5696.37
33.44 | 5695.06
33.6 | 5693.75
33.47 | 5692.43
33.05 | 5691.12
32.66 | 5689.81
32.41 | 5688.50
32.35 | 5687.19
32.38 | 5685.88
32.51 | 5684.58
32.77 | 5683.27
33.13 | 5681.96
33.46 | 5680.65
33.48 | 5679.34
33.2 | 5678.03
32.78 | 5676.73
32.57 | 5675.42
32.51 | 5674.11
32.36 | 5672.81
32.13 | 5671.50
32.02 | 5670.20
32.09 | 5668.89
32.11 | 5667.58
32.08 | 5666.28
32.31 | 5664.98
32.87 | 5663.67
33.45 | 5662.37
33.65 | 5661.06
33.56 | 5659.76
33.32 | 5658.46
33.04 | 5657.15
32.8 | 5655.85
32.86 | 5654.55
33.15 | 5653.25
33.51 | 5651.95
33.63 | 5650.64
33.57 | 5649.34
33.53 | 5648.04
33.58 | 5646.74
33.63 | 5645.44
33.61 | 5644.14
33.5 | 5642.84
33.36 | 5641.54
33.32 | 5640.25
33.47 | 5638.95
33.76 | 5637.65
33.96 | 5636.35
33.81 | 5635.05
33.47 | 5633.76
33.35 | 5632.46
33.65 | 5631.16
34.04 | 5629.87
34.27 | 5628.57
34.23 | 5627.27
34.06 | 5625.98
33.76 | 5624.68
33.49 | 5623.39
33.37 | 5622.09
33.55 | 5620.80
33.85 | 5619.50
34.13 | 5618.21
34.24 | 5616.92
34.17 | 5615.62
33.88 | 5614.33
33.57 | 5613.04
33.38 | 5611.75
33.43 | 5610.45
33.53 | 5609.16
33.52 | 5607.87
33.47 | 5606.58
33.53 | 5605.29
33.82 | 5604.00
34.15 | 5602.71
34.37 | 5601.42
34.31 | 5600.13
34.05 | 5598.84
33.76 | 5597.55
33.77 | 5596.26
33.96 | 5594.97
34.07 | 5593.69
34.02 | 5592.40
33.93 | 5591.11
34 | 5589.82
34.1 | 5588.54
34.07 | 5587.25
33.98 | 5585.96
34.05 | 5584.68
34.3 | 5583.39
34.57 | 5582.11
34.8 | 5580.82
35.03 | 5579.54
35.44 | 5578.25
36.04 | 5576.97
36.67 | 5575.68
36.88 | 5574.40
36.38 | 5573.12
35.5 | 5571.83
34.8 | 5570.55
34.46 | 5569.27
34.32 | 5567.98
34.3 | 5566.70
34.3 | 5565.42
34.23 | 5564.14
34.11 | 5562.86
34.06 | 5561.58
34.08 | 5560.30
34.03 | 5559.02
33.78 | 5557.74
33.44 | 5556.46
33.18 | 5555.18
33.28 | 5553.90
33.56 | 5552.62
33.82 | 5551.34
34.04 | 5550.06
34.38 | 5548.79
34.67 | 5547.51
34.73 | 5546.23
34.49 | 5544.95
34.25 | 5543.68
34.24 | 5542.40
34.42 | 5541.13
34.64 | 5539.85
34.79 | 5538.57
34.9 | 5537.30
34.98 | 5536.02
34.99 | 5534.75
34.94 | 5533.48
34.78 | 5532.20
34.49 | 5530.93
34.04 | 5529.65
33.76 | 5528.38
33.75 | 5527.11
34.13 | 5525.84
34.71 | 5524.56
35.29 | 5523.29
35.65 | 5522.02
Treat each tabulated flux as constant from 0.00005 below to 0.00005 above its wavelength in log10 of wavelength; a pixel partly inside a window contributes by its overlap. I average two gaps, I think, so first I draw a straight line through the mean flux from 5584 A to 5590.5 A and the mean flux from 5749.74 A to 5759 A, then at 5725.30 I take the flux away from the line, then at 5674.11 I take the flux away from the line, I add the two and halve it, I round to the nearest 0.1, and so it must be -0.5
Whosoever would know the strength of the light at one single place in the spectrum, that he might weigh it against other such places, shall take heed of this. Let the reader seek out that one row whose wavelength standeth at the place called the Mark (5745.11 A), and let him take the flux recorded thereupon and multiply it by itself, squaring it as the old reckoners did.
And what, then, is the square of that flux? 1084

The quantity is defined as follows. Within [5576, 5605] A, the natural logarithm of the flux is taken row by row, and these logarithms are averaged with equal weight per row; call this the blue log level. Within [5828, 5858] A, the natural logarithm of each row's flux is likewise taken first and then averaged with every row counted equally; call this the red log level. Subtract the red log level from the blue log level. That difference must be 0.10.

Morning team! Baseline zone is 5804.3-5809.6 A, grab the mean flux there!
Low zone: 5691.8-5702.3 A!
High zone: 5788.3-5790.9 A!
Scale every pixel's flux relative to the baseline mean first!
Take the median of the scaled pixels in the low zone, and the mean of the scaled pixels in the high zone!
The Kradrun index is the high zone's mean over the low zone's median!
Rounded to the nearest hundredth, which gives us 0.97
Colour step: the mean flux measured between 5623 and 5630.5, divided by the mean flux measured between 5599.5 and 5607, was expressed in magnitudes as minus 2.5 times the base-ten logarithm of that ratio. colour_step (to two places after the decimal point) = 0.00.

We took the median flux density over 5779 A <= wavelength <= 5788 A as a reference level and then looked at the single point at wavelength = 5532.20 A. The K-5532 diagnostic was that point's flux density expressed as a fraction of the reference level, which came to 1.07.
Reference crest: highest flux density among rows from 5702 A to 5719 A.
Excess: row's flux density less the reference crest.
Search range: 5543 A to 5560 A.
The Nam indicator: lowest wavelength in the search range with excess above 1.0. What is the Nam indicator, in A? 5543.68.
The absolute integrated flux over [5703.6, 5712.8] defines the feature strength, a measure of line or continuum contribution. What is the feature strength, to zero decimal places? 297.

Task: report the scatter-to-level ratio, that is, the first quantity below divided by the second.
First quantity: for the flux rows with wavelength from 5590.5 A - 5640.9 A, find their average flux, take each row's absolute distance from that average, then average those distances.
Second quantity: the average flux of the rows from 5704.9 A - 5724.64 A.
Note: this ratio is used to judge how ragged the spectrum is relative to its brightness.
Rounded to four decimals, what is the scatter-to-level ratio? 0.0082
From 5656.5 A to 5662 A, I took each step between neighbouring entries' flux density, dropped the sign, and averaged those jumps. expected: 0.20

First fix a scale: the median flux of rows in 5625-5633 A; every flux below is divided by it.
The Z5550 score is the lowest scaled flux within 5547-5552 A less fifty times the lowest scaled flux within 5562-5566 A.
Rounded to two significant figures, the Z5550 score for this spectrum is -49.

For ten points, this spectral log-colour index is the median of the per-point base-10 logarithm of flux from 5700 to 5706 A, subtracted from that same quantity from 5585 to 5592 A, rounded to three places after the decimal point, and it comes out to 0.025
